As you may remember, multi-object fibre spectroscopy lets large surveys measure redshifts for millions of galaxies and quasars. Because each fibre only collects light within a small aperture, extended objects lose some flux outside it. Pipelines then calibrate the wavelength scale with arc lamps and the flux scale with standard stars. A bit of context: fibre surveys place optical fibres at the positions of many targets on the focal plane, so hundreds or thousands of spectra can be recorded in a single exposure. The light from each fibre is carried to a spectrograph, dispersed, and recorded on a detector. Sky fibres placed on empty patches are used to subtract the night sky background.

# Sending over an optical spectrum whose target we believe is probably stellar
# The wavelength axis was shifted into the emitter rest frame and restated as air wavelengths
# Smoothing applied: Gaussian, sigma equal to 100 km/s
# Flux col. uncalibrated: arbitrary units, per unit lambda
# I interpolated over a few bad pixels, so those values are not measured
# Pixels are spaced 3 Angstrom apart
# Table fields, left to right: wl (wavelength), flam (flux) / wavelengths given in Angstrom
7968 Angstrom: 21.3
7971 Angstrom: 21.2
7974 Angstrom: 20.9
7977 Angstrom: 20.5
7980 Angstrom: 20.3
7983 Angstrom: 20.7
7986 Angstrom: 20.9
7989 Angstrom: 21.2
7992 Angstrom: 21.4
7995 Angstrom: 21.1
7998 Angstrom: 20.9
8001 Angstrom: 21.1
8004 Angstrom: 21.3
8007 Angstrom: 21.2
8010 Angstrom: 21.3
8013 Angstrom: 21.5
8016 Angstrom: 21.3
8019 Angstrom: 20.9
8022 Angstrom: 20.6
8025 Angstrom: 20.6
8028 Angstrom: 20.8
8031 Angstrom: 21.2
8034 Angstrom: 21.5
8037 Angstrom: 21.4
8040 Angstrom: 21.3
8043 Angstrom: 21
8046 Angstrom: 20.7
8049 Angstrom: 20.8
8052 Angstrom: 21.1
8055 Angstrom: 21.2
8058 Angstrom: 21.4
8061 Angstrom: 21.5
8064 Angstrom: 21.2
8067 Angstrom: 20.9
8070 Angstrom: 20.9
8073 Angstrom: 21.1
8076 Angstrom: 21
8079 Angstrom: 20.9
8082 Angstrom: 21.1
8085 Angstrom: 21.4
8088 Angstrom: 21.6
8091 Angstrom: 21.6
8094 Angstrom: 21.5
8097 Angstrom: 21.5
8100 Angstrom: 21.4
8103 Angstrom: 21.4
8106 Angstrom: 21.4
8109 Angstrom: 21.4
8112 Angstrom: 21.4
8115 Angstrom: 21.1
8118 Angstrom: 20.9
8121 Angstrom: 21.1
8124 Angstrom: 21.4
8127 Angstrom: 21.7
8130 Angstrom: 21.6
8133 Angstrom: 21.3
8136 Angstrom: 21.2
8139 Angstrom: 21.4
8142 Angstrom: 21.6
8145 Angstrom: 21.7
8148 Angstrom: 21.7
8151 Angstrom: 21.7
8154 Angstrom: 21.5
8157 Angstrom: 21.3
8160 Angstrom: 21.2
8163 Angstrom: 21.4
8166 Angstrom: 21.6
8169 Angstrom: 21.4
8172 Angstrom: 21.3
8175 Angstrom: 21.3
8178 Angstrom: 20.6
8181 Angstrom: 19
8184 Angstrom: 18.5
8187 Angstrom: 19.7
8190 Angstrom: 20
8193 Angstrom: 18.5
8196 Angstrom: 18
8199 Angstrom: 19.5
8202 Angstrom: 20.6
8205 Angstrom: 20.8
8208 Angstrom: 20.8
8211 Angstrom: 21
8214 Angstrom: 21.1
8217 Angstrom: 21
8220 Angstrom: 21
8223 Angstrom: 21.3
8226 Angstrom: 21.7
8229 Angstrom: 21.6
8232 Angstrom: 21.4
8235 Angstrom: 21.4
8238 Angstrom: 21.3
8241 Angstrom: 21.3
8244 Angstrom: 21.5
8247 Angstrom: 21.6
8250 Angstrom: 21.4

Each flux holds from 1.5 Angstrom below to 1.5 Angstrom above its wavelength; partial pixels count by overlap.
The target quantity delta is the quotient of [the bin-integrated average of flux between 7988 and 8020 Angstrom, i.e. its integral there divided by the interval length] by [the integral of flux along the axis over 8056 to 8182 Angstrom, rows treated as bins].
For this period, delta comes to 0.008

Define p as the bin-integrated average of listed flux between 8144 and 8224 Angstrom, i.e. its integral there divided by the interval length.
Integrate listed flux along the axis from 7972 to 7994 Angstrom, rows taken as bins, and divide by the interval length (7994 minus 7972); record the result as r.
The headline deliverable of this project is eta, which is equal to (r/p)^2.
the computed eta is 1.02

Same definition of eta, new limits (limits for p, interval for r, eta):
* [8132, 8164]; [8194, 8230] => 0.93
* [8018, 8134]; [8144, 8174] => 1.03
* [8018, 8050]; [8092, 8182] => 1.03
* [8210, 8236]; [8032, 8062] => 0.99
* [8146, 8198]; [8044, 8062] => 1.06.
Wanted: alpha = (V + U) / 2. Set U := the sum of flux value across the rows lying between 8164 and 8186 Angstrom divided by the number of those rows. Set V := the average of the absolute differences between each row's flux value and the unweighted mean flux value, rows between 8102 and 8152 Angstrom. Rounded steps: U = 20.5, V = 0.2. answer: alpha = 10.4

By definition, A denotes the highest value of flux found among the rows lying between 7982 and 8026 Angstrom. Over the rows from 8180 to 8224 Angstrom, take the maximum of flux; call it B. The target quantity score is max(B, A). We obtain 21.5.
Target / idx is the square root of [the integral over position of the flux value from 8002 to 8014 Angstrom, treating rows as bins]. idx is 16.0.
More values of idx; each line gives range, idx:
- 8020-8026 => 11.1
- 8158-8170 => 16.0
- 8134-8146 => 16.0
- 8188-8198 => 13.8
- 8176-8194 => 18.7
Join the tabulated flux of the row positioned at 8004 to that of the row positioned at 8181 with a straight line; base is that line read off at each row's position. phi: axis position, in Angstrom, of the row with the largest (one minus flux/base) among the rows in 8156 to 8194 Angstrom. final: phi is 8184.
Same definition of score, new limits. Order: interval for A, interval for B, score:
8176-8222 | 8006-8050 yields 21.5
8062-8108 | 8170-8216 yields 21.6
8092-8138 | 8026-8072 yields 21.7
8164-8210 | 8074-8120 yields 21.6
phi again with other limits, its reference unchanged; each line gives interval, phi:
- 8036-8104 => 8046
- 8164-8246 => 8196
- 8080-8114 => 8082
